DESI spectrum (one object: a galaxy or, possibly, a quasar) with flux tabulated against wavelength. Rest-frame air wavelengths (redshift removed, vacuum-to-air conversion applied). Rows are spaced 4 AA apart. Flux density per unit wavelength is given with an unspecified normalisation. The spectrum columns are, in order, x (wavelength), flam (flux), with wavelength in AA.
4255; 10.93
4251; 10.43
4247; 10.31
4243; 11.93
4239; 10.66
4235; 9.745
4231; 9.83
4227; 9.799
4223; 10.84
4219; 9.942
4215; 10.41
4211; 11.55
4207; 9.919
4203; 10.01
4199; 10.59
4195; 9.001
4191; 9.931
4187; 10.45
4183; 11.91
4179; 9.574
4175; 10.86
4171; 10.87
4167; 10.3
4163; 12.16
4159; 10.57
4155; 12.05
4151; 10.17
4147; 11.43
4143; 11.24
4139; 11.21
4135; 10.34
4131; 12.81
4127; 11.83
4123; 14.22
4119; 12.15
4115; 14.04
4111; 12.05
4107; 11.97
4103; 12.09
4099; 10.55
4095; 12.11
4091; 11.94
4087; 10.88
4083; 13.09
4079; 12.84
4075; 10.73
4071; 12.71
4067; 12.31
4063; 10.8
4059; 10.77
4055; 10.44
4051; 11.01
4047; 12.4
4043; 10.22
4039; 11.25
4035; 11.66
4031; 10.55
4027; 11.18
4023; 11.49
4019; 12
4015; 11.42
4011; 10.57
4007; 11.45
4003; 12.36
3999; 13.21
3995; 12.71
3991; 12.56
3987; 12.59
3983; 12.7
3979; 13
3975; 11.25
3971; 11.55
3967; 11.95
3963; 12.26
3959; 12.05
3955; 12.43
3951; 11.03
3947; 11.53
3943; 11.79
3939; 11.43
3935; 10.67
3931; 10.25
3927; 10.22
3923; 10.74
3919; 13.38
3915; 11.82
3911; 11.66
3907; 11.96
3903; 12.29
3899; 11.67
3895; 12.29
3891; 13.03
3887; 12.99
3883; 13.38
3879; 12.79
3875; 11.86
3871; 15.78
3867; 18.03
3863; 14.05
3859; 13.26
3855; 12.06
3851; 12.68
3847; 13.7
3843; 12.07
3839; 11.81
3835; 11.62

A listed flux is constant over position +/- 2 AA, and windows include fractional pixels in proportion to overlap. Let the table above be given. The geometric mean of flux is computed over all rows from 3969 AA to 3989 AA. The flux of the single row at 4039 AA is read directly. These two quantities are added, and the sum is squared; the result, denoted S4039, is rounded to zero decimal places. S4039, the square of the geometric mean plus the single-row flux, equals 550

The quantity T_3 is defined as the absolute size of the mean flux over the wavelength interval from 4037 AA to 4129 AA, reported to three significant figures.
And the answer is 11.8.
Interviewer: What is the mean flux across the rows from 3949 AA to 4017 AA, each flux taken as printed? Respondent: 12.06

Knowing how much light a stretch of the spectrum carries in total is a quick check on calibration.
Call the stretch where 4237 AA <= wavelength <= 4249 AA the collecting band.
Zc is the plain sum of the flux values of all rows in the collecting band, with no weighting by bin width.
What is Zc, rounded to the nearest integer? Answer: 33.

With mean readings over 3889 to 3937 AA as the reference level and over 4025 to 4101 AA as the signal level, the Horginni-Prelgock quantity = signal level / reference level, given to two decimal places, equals 0.98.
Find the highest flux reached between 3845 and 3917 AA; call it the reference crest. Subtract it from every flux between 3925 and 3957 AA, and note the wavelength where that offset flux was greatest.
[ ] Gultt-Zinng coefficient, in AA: 3955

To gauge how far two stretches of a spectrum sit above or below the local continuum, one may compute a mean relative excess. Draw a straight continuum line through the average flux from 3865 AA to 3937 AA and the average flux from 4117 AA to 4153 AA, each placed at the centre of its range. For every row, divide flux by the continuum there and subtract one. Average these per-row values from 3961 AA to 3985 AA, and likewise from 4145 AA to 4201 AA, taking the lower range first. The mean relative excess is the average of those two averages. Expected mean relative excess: -0.043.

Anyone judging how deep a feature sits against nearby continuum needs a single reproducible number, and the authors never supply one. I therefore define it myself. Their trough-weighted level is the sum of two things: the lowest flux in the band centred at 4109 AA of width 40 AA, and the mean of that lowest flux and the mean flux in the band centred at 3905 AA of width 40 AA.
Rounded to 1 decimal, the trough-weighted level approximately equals 21.9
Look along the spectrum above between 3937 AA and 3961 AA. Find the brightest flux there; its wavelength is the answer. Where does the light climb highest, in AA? 3955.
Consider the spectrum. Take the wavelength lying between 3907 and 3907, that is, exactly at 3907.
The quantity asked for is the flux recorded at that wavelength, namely 11.96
